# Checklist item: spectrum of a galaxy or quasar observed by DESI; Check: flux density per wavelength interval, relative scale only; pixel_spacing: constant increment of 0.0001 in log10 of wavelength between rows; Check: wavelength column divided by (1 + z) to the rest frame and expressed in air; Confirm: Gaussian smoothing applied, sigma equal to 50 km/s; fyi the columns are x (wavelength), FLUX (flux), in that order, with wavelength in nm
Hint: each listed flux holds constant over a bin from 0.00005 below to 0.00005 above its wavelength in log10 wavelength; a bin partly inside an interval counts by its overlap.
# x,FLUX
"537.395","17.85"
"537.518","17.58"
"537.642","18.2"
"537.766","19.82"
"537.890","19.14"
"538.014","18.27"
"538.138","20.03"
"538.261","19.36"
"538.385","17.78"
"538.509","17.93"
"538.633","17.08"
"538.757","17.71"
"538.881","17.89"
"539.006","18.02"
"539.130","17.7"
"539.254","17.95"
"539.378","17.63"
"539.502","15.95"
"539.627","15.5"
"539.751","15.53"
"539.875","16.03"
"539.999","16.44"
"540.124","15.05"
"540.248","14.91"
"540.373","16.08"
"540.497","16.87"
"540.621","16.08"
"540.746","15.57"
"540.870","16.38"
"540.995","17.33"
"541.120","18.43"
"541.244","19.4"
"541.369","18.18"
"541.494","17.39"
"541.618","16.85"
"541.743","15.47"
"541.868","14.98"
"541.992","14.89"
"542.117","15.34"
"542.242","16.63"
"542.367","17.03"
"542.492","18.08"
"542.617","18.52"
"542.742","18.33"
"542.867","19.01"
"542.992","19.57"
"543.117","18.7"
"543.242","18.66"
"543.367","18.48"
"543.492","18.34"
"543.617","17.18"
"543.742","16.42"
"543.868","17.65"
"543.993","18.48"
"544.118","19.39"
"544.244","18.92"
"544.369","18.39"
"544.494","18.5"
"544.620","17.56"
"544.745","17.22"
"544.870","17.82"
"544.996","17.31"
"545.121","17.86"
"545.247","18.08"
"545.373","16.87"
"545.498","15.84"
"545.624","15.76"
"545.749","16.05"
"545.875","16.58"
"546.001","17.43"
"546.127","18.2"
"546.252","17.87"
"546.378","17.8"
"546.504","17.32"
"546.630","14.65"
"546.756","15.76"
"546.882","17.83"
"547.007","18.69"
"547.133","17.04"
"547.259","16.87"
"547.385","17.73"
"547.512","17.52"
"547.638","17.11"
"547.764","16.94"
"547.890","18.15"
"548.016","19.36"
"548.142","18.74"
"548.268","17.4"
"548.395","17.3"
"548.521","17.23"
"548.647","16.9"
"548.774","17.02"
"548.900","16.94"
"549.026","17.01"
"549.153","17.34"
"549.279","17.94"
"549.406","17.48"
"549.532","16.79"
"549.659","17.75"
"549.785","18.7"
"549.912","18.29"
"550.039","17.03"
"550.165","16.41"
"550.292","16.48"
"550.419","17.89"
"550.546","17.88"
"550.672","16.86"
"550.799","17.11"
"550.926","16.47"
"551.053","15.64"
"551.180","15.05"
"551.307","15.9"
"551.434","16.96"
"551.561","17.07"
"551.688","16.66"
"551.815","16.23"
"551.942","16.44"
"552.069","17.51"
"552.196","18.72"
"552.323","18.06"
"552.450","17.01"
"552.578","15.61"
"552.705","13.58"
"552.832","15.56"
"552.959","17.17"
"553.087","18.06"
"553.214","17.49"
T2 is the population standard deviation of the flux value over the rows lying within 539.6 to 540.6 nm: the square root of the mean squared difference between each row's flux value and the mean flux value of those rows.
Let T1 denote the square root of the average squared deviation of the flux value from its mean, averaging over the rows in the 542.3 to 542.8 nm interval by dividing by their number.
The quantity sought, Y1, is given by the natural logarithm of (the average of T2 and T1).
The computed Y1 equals -0.50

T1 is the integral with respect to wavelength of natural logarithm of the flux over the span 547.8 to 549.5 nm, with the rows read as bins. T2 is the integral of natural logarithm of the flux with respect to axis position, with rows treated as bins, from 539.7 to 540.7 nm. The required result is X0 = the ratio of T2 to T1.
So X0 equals 0.6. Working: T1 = 5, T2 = 2.8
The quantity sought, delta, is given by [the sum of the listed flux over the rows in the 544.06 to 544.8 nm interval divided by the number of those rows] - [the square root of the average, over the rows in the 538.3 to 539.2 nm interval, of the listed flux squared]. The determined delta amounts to 0.6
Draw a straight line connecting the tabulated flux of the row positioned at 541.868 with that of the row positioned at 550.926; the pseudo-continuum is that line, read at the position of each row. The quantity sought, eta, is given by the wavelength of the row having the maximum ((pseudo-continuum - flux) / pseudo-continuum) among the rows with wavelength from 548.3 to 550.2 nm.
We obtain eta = 550.165 nm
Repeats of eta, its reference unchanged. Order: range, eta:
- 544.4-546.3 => 545.624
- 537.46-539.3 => 538.633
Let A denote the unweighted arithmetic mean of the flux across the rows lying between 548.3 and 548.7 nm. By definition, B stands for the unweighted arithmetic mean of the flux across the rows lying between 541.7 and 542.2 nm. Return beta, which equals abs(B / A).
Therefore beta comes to 0.88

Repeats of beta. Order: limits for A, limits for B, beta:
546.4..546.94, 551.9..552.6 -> 1.05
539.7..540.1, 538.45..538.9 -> 1.10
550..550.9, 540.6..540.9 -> 0.94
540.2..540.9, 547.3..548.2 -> 1.12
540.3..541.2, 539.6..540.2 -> 0.94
